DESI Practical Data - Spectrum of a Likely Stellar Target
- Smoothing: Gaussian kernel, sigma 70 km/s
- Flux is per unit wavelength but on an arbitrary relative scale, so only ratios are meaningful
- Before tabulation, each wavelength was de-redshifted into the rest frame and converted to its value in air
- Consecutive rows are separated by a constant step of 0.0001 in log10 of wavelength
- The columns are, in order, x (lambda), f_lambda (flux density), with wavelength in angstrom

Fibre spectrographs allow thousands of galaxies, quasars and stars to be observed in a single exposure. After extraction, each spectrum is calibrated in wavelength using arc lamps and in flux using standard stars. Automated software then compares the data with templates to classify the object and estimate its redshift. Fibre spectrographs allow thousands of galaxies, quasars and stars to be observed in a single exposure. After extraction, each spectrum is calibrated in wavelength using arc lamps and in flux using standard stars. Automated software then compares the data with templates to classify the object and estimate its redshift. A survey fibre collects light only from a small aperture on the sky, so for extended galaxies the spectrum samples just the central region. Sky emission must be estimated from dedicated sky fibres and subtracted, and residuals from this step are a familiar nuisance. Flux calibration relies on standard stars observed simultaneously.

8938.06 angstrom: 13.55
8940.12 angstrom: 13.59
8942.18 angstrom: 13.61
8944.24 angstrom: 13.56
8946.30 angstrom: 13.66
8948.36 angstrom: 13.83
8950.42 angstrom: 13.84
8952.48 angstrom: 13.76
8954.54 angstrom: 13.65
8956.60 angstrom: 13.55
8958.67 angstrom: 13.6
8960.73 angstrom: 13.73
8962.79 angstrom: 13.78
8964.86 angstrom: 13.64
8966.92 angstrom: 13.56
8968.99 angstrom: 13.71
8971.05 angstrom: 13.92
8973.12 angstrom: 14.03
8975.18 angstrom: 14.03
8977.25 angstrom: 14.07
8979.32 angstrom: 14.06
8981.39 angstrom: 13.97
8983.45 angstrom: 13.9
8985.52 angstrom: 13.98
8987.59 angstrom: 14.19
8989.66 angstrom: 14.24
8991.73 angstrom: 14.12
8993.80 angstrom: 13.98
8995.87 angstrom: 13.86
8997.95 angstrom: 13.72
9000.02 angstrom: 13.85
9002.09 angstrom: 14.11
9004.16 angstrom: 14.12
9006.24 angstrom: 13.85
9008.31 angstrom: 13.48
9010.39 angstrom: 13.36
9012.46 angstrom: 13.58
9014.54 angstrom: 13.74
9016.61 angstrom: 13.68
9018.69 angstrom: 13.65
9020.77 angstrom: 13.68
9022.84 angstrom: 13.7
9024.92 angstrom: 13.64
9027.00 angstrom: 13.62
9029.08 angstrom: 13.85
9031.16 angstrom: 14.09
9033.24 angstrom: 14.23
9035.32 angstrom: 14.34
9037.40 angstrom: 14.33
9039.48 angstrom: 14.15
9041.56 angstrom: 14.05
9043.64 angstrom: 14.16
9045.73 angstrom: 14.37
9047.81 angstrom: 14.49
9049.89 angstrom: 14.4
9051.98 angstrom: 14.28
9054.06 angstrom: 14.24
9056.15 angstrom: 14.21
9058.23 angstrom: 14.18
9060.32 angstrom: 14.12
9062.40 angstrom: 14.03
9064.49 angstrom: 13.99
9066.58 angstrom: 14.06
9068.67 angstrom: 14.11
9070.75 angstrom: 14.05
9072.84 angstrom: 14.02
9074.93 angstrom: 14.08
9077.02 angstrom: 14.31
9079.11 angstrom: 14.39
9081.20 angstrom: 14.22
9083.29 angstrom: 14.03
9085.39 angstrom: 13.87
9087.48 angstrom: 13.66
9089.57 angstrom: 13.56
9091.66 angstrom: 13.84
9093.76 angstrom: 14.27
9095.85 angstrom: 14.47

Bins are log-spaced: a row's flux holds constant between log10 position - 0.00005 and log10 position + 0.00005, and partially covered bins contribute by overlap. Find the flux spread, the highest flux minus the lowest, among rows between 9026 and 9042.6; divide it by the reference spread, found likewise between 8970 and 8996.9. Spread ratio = 1.9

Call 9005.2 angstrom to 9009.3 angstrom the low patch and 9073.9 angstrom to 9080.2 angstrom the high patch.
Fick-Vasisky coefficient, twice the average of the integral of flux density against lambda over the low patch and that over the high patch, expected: 146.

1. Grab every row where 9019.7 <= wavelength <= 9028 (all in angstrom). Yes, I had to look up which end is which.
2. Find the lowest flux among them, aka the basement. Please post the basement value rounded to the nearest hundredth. 13.62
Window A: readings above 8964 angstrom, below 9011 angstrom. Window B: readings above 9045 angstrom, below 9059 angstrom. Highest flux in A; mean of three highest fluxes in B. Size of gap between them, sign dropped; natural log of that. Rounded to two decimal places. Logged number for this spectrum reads -1.71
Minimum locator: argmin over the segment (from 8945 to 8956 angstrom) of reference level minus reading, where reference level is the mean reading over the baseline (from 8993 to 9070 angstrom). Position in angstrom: 8950.42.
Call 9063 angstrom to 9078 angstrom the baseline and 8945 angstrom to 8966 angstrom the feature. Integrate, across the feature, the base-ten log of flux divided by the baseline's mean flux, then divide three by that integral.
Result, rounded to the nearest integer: -12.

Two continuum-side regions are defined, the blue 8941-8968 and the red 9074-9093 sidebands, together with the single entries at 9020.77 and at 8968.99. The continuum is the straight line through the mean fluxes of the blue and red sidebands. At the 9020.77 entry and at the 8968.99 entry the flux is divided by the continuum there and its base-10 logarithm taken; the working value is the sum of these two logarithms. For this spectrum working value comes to -0.005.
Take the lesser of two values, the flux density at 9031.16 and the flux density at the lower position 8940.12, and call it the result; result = 13.6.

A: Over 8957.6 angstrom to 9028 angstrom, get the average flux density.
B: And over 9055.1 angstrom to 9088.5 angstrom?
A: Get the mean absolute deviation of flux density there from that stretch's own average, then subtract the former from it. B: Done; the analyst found -13.7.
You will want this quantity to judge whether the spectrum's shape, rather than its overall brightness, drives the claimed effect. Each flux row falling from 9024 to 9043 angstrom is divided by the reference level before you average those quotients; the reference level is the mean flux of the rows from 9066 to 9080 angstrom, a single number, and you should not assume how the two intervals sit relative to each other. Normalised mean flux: 0.992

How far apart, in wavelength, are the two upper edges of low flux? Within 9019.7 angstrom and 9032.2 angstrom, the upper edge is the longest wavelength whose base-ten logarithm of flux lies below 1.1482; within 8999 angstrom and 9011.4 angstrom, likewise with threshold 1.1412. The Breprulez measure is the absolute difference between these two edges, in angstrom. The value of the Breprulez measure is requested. 18.7 angstrom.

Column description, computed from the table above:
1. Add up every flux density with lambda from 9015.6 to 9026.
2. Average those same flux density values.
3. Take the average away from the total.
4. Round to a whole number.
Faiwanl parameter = 55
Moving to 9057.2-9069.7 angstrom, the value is 70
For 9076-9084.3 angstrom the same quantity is 43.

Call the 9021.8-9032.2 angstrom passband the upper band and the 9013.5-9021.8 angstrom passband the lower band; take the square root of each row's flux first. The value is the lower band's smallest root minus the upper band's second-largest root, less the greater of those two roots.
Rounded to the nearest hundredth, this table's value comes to -3.75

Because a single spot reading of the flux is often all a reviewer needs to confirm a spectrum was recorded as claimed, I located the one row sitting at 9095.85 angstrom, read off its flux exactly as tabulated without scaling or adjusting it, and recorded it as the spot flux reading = 14.47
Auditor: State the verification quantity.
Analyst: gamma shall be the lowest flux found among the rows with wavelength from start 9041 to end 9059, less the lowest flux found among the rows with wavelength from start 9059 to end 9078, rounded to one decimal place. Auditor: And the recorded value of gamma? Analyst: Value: 0.1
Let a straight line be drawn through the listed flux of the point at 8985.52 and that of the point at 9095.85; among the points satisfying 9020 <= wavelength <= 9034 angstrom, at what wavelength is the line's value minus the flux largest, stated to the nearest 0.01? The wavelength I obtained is 9027.00 angstrom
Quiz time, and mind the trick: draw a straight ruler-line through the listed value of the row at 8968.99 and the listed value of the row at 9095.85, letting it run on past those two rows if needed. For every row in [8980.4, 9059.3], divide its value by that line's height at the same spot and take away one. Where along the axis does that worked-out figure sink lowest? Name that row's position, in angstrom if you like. 9010.39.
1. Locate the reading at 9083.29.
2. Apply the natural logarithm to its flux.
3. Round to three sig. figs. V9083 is 2.64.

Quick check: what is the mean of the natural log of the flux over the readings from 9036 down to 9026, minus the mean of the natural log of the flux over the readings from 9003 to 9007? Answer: 0.003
